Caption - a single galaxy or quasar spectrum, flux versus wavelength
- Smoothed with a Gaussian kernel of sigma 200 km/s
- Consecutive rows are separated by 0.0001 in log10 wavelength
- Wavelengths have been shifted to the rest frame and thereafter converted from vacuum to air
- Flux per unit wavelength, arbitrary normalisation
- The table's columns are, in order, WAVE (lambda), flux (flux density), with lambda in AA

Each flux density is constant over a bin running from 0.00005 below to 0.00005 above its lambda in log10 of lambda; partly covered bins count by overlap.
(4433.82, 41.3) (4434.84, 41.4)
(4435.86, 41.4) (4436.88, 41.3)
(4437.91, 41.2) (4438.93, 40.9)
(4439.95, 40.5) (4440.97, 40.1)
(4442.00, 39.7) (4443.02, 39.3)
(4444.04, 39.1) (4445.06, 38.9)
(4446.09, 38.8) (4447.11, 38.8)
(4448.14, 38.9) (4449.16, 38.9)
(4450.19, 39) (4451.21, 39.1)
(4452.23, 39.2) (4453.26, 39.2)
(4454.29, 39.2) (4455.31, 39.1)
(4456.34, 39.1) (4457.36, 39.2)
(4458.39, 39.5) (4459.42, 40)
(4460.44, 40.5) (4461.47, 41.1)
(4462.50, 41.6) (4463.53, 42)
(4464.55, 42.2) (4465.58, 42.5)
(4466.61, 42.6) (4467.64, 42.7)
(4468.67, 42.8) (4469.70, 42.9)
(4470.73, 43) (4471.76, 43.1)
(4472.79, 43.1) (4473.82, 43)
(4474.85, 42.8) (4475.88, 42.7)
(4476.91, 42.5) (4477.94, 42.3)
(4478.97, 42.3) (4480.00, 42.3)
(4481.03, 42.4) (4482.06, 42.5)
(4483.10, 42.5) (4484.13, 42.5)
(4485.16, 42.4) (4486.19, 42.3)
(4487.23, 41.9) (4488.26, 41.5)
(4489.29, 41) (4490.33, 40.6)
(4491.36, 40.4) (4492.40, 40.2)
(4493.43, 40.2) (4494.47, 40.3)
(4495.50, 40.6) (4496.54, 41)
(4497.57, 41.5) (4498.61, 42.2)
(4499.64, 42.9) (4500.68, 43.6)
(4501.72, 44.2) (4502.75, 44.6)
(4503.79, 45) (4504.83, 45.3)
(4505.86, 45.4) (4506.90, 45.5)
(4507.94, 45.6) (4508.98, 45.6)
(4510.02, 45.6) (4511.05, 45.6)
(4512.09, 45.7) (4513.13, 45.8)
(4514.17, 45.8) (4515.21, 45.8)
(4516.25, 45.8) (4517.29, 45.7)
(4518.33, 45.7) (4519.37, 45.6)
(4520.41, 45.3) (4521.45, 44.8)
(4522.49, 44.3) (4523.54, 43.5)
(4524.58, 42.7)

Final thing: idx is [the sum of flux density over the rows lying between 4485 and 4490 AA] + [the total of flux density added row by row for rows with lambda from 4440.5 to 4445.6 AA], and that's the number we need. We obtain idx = 406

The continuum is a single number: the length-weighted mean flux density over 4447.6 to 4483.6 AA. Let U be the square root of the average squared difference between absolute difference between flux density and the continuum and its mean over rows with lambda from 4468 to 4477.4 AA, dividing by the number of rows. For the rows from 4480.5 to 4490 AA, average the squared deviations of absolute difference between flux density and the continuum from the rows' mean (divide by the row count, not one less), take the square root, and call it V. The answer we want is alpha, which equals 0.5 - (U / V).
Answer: 0.0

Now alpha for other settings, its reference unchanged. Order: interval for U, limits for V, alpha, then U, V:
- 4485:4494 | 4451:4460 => -0.7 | 0.33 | 0.28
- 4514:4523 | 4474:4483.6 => -2.5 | 0.50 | 0.17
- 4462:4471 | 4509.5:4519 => -5.0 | 0.43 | 0.08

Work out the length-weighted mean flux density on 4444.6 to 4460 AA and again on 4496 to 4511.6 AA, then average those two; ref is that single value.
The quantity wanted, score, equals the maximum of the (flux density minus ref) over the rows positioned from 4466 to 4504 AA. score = 3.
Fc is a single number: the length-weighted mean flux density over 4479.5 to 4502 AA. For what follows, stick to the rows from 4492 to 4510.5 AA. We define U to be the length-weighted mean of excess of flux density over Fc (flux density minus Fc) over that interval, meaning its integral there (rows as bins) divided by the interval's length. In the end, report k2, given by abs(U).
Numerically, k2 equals 1.6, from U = 1.6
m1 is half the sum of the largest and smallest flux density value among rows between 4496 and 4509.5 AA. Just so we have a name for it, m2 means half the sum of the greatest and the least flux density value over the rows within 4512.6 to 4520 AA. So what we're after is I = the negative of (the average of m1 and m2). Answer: -44.5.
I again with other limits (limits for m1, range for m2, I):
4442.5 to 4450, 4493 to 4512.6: -41.0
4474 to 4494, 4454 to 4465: -41.1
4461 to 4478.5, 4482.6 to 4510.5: -42.5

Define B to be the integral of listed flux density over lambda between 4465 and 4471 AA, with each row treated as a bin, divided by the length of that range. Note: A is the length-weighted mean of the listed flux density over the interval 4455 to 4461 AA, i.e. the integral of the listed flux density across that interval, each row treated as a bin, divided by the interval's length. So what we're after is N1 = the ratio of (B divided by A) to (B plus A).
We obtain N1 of 0.0131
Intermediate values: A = 39.6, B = 42.7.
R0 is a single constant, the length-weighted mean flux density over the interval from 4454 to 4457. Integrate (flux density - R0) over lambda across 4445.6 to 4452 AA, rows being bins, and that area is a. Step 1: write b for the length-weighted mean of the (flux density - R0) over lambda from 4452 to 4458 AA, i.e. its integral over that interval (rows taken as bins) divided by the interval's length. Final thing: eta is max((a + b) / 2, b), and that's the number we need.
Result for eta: 0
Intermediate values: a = -2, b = 0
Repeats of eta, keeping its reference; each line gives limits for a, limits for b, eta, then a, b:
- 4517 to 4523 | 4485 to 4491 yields 19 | 36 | 2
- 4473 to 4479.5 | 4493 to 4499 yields 12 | 22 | 2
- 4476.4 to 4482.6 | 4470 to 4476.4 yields 12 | 20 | 4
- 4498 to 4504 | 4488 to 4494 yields 14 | 26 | 1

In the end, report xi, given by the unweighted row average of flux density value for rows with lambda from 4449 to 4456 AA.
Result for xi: 39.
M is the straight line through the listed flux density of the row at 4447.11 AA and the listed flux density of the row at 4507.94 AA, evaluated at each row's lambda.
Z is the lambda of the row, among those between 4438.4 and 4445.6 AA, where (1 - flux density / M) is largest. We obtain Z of 4445.06 AA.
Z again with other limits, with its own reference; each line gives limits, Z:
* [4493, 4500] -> 4494.47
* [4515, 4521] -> 4520.41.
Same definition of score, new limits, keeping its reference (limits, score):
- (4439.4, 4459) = -1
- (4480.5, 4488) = 1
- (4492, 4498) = 0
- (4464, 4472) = 1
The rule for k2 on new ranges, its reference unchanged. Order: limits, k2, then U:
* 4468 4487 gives 0.9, 0.9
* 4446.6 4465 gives 1.9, -1.9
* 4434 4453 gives 1.9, -1.9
